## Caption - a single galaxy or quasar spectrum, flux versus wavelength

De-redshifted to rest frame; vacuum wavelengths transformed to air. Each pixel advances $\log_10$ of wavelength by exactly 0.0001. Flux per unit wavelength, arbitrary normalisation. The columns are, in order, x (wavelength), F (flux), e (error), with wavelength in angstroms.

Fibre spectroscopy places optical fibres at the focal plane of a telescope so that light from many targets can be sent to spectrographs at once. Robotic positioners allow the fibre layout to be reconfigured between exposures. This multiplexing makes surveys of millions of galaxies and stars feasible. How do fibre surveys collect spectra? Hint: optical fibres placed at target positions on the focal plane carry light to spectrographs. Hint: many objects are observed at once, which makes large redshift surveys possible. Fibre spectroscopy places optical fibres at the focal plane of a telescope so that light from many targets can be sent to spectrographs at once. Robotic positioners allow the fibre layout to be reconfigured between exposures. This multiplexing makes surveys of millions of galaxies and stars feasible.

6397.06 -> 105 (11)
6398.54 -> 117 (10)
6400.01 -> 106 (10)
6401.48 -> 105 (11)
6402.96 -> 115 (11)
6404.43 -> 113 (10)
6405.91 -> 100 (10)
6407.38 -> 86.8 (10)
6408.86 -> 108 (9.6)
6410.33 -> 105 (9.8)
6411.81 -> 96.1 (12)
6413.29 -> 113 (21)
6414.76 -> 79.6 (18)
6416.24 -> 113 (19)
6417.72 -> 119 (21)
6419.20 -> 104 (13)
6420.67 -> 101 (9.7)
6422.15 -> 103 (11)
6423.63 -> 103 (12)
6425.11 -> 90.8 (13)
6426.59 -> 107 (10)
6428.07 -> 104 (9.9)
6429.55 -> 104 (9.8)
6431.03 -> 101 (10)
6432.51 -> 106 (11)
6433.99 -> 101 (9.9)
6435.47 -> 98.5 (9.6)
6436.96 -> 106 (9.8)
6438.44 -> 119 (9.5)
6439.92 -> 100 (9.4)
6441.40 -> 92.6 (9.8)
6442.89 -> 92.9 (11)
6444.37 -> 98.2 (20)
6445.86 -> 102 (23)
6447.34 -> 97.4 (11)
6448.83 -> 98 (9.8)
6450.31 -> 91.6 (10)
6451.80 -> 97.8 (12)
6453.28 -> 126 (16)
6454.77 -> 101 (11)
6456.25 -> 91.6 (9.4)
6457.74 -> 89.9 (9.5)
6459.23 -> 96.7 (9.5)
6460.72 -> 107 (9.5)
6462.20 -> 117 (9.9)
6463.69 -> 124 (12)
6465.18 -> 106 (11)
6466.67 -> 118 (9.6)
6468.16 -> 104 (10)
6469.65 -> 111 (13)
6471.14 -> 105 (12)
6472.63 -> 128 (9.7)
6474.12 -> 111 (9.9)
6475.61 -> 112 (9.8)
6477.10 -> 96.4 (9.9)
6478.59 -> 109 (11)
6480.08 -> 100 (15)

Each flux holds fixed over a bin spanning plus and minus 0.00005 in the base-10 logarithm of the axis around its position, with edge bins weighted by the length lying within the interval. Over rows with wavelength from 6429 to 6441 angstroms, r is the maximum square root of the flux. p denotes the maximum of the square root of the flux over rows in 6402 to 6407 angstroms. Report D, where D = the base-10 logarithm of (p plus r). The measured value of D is 1.34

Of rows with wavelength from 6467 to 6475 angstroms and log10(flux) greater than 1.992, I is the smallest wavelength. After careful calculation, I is 6468.16 angstroms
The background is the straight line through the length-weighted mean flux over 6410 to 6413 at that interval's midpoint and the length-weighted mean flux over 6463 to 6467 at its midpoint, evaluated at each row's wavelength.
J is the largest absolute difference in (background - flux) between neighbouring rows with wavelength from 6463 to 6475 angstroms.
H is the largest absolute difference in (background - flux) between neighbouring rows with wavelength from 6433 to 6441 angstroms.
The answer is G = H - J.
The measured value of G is -3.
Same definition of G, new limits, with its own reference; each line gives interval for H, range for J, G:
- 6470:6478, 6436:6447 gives 3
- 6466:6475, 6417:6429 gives 7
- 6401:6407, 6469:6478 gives -9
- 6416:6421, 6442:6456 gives -12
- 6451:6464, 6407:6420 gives -6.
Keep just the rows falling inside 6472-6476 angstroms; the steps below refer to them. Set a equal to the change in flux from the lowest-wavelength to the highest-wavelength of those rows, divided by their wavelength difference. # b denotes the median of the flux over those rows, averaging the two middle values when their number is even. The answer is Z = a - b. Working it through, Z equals -117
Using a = -5.4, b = 112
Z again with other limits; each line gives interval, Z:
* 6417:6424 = -106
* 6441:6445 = -91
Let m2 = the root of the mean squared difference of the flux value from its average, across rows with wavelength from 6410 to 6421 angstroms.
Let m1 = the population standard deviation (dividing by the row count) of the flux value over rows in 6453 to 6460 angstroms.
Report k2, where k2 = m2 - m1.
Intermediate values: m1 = 13.1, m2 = 11.5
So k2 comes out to -1.6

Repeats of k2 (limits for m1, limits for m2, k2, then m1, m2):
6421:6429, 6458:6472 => 2.4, 5.6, 8.0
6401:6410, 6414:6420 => 5.6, 9.4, 15.0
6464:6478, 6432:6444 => -0.6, 8.5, 8.0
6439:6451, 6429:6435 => -1.4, 3.5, 2.1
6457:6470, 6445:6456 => 0.2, 10.1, 10.3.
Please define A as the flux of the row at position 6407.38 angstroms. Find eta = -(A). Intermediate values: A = 86.8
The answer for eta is -87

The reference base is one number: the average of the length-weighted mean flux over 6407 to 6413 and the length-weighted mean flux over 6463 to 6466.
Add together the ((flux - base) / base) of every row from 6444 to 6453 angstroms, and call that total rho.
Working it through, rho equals -0.57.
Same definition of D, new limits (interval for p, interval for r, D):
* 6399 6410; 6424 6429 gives 1.32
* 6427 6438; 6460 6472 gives 1.33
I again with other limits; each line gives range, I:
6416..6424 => 6416.24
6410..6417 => 6410.33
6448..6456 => 6453.28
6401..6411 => 6401.48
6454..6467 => 6454.77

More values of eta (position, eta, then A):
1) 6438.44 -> -119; 119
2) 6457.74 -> -90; 89.9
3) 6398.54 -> -117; 117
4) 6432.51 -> -106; 106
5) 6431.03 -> -101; 101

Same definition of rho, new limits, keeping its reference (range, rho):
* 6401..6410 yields -0.17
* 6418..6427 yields -0.35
